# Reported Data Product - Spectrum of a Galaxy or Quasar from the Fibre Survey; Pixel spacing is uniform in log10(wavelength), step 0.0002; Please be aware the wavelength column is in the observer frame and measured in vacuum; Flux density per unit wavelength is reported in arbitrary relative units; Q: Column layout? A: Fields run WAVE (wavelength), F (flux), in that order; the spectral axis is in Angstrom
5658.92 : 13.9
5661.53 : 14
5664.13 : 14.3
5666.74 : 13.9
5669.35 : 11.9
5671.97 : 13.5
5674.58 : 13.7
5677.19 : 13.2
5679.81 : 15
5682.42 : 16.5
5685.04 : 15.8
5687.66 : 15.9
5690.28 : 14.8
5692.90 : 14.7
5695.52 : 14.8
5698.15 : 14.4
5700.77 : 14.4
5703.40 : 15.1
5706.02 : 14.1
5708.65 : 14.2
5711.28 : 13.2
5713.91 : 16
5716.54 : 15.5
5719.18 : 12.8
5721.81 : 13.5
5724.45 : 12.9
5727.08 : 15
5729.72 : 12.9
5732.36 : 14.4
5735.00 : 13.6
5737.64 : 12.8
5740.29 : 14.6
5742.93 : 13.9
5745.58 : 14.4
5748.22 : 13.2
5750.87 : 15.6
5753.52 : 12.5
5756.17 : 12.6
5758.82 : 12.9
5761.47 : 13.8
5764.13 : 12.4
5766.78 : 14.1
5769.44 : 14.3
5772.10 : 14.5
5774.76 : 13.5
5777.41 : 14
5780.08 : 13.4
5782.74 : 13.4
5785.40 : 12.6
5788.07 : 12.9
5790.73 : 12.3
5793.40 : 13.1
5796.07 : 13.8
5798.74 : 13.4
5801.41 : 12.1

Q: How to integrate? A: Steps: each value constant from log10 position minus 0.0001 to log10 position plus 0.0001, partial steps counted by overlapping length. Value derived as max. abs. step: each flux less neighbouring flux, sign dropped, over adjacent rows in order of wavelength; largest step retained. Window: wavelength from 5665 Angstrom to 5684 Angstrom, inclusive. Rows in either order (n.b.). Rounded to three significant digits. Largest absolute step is 2.00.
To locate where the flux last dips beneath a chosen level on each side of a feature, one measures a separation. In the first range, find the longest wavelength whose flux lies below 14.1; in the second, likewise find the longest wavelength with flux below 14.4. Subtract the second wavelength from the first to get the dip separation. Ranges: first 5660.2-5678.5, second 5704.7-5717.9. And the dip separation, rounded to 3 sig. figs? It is -34.1 Angstrom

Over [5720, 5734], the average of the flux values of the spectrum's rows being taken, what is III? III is 13.7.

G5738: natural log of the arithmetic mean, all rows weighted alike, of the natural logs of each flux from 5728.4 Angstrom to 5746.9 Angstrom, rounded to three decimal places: 0.964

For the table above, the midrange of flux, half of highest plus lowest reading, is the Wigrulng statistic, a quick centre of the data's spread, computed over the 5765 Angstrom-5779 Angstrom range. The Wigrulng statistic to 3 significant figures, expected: 14.0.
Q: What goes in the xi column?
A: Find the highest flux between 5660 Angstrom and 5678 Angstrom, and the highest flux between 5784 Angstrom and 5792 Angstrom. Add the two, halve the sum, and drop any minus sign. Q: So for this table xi 13.6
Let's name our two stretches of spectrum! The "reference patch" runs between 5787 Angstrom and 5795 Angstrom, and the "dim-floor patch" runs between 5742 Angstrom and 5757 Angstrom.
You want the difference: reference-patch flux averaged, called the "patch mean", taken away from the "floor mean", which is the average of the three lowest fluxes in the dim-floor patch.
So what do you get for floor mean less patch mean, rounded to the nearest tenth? 0.0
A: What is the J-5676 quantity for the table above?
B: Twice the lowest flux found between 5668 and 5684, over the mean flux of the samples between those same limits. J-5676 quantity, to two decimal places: 1.70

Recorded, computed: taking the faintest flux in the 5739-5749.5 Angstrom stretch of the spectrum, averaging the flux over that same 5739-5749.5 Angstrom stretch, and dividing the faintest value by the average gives 0.94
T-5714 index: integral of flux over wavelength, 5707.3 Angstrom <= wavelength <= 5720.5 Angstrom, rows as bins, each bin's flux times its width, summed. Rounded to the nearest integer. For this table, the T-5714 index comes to 189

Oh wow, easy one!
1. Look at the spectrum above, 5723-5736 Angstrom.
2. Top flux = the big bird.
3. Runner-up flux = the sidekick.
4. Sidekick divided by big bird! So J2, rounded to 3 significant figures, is 0.960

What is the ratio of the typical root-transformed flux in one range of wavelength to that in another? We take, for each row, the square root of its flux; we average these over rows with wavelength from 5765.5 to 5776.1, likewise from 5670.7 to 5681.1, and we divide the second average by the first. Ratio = 0.99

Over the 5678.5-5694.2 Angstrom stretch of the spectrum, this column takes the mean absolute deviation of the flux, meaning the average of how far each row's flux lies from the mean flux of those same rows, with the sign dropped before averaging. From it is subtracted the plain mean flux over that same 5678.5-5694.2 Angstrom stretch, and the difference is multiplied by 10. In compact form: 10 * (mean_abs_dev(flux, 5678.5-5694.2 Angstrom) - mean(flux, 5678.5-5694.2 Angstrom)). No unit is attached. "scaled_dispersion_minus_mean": -148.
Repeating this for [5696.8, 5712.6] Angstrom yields -138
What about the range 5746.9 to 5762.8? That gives -126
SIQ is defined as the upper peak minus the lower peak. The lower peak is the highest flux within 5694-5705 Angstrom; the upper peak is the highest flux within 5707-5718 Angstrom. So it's 0.90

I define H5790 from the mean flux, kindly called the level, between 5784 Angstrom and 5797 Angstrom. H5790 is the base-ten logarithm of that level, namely 1.11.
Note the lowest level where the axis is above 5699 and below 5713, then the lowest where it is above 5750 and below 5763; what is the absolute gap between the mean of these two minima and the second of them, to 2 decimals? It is 0.35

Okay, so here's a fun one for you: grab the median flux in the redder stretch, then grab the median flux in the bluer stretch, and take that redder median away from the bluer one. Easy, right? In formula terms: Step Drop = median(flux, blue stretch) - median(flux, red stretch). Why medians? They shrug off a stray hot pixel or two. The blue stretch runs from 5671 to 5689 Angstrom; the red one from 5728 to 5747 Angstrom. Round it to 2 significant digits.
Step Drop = 1.1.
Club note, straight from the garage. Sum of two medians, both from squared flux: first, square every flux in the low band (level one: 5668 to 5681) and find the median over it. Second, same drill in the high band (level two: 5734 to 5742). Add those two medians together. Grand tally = 367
